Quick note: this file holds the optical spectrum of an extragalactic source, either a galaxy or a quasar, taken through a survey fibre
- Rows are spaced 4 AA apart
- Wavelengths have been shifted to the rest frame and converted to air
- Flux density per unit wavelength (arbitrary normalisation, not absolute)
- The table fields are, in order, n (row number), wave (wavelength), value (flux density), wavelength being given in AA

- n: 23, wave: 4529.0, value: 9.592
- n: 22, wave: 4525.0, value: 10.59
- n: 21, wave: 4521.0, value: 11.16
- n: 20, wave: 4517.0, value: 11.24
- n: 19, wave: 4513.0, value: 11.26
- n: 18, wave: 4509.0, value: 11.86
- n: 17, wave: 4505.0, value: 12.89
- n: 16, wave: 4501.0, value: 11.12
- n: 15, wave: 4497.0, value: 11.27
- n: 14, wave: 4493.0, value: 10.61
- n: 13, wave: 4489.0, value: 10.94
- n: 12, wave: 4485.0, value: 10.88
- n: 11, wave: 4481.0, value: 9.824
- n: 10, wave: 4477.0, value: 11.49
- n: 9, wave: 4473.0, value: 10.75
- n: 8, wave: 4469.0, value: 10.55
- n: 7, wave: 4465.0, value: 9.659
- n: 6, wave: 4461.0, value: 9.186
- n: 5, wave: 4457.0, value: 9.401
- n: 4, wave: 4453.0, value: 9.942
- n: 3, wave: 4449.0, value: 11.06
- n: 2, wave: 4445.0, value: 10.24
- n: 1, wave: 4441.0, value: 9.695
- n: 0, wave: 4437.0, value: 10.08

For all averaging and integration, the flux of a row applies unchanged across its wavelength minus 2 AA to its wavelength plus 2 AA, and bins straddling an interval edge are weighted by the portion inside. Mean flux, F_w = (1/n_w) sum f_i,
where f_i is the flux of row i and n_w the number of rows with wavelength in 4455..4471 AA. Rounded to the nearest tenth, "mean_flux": 9.7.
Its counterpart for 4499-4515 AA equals 11.8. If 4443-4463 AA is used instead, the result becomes 10.0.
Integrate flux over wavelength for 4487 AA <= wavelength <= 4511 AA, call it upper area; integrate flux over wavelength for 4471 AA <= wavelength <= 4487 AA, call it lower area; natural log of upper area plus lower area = 6.10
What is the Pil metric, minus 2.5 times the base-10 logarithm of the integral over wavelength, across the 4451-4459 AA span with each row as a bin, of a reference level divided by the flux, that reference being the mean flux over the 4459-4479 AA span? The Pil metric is -2.33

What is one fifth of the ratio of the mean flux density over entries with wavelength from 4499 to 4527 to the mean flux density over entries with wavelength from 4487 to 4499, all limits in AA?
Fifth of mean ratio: 0.209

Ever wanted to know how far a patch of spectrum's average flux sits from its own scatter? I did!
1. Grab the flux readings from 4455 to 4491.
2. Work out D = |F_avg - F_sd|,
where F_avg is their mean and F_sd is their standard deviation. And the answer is 9.5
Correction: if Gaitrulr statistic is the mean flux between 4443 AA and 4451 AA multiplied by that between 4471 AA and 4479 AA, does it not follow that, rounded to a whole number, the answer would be 118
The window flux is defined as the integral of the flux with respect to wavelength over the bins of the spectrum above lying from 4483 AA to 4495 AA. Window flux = 130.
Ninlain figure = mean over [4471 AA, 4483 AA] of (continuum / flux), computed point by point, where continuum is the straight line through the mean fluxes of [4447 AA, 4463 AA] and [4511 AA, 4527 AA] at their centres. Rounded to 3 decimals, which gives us 0.968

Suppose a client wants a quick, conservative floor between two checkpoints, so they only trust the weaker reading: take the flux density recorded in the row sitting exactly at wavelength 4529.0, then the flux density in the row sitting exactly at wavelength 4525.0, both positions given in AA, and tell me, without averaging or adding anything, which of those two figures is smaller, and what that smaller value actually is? 9.6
